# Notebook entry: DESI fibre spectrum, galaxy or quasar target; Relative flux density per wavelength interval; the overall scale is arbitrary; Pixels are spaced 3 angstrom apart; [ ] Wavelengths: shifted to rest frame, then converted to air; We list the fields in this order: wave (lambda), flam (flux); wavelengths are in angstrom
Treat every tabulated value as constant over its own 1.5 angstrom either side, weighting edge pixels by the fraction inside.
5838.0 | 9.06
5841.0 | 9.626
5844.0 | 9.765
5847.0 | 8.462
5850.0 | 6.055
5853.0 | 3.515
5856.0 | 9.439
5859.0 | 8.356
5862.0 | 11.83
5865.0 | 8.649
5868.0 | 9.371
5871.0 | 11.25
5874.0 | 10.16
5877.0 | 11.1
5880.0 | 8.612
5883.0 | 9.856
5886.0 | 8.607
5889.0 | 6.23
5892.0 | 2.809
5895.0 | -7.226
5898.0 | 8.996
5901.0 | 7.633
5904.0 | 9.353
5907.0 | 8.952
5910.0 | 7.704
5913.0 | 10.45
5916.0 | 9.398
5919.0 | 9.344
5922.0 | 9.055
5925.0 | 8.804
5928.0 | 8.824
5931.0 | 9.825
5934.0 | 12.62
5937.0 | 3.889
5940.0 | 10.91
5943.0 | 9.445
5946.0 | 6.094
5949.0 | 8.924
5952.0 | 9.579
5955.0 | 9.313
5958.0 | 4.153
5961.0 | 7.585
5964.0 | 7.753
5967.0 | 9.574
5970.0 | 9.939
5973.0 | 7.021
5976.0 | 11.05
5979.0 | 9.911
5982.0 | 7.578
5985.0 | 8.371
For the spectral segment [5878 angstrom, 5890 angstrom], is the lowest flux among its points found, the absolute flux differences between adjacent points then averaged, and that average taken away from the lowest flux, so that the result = 4.6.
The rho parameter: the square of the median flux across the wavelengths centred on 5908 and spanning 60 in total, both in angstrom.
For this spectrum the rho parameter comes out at 79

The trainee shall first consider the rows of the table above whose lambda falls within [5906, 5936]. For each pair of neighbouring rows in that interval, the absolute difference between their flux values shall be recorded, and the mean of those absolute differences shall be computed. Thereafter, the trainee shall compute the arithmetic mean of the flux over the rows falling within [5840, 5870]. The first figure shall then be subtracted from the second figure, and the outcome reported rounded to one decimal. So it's 7.5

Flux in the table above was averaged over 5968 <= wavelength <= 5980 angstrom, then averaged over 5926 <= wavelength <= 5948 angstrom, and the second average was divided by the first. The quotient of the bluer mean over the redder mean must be 0.93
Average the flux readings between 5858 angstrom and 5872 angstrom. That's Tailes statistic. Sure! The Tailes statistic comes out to 9.9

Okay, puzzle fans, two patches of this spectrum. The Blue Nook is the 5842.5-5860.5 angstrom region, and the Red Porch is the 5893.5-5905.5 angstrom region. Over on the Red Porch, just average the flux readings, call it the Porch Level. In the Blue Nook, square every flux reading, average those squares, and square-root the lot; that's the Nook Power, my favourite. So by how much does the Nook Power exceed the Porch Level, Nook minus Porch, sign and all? 3.2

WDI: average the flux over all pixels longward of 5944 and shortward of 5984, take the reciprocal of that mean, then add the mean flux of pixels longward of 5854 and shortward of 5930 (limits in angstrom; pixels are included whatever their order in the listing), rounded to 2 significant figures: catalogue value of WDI 8.4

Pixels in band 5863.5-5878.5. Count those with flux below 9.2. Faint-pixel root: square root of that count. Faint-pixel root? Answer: 1.00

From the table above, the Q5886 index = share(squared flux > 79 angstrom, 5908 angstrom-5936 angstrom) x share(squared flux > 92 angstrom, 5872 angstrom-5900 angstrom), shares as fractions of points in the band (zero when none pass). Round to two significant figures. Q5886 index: 0.22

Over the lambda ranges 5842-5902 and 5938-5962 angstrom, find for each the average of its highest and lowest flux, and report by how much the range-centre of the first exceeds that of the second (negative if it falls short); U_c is -5.2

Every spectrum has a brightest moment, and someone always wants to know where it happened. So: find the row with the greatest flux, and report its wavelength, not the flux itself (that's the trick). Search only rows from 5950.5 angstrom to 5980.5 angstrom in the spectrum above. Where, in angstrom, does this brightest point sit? 5976.0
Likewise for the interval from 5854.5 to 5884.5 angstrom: 5862.0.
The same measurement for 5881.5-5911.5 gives 5883.0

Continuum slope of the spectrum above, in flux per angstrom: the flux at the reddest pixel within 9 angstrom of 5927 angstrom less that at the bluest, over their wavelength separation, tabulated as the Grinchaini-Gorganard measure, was 0.22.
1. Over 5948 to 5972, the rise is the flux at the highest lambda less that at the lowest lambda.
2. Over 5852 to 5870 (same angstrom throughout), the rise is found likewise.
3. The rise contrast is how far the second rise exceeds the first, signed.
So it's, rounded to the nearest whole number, 5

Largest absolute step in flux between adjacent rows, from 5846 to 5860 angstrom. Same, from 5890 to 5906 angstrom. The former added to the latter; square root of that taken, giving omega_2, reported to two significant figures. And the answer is 4.7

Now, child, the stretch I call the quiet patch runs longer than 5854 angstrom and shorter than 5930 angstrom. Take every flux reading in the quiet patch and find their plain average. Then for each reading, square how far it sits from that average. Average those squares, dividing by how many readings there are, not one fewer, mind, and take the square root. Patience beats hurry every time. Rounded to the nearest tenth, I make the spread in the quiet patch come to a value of 3.6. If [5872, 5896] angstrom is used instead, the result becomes 5.7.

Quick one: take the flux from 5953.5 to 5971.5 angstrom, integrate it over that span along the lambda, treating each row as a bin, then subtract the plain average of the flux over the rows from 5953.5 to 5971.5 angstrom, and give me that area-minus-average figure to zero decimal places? 137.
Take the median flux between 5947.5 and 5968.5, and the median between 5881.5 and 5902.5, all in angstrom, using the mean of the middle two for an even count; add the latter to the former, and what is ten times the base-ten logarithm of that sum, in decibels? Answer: 12.2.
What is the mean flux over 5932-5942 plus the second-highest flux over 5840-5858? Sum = 18.8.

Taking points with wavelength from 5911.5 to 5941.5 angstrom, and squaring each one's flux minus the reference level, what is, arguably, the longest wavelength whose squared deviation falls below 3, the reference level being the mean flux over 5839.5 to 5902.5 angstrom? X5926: 5928.0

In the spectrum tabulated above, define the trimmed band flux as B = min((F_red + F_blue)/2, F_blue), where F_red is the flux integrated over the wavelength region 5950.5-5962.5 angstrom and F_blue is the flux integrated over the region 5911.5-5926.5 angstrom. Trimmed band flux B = 117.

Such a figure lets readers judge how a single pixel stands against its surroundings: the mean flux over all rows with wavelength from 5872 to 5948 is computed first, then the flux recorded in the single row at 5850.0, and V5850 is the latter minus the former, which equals -2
